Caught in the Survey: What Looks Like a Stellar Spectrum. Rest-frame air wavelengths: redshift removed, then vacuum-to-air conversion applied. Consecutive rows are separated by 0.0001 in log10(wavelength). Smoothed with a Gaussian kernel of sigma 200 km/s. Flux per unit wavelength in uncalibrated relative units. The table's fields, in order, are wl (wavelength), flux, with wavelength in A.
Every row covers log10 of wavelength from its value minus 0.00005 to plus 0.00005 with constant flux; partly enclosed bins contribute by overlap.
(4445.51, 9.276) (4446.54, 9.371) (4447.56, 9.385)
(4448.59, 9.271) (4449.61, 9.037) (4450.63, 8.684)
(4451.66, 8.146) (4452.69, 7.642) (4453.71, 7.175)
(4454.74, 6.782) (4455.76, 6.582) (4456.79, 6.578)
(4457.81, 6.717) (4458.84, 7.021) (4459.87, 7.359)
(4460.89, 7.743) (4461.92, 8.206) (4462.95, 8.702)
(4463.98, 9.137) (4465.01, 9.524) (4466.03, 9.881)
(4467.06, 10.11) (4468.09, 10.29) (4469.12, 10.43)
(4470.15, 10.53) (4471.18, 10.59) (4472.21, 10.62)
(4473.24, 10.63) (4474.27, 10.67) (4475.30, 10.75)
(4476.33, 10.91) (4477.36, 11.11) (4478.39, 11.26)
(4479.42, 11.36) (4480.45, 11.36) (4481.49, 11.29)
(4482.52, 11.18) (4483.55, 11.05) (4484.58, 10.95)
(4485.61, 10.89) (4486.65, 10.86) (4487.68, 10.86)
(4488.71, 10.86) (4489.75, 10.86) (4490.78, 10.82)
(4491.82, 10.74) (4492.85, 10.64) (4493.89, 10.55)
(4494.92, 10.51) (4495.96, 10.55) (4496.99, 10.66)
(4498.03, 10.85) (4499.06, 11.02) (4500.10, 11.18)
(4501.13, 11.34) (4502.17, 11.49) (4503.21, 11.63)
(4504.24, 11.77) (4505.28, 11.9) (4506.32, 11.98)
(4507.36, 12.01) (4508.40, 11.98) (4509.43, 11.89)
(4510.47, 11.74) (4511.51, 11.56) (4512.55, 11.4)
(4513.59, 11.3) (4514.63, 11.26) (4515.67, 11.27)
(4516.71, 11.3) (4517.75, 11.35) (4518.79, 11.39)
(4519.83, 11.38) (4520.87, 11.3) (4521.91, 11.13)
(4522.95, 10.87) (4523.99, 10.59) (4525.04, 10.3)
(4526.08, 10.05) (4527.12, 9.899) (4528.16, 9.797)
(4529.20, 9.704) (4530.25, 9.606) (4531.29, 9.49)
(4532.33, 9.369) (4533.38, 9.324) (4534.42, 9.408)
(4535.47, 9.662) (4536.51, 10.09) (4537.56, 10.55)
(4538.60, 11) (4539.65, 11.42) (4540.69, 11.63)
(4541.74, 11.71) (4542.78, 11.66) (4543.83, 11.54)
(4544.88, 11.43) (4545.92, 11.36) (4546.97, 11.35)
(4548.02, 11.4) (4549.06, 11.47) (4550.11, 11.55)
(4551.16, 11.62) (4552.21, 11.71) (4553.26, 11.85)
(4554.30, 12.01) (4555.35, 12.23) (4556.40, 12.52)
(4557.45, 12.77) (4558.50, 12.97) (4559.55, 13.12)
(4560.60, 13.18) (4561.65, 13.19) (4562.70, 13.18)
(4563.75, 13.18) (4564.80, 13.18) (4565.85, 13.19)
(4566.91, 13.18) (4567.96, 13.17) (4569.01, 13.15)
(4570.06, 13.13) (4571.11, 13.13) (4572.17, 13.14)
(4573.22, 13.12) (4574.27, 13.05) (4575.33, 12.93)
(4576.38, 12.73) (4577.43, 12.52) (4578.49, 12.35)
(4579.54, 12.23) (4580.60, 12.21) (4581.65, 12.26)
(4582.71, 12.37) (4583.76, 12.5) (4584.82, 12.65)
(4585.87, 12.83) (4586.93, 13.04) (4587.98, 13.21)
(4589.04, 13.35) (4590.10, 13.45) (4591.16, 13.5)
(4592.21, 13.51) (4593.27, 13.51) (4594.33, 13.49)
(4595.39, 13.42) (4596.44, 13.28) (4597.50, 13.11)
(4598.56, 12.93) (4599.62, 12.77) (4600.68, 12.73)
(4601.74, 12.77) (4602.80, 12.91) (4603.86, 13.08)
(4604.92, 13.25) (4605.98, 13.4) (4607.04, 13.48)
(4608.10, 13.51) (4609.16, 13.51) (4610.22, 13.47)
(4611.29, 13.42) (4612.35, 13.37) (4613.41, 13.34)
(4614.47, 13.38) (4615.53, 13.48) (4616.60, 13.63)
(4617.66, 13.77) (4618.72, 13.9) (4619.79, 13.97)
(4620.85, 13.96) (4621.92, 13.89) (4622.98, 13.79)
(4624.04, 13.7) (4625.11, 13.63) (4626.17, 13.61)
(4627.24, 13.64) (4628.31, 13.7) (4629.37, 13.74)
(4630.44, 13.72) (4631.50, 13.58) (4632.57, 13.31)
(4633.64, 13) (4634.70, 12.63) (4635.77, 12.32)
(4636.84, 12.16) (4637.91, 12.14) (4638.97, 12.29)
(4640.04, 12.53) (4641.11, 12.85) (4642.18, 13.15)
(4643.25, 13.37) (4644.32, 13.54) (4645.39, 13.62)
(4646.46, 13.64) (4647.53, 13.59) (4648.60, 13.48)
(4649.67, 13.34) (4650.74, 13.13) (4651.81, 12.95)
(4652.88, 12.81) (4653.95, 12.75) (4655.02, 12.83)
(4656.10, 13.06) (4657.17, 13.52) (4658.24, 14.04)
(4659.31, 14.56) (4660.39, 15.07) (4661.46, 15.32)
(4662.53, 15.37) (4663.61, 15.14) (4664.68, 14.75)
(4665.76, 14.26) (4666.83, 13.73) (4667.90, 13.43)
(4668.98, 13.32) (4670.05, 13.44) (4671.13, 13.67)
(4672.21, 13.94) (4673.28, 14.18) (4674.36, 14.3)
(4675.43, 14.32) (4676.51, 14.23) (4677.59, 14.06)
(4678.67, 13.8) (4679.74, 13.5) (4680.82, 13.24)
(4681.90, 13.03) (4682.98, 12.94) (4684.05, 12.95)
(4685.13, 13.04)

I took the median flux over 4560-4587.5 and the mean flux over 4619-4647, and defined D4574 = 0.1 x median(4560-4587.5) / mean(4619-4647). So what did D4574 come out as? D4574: 0.0985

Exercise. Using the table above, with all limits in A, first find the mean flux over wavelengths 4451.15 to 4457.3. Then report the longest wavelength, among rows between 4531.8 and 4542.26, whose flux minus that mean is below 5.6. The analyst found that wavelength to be 4541.74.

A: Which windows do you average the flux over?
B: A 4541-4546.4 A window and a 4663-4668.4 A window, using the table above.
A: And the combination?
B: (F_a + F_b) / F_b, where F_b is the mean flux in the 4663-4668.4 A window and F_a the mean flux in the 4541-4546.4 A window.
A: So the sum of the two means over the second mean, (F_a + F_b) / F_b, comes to 1.81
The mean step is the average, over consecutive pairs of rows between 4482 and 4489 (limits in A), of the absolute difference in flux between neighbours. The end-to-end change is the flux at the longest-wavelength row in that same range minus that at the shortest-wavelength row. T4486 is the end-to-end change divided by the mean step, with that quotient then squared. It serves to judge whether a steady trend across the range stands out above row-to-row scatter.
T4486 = 36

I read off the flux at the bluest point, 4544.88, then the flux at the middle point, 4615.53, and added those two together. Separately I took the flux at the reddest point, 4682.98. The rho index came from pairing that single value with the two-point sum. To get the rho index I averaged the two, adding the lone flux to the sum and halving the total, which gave 18.9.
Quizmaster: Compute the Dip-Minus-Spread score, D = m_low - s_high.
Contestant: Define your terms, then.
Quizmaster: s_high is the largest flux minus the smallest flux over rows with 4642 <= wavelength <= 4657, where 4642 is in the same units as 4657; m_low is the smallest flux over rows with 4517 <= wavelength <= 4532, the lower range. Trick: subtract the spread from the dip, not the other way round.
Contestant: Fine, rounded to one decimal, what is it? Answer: 8.6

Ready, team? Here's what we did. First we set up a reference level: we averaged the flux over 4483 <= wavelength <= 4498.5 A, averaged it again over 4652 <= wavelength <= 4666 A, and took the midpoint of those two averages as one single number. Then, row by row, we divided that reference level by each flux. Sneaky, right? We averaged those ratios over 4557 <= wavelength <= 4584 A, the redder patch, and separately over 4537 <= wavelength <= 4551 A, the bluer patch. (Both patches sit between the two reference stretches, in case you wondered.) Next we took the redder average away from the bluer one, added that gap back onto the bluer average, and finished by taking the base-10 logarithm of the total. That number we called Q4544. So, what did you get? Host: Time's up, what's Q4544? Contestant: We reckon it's 0.09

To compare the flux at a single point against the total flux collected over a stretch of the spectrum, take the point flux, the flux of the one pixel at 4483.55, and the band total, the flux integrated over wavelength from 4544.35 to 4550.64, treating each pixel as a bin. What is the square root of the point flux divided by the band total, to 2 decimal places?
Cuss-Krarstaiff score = 0.39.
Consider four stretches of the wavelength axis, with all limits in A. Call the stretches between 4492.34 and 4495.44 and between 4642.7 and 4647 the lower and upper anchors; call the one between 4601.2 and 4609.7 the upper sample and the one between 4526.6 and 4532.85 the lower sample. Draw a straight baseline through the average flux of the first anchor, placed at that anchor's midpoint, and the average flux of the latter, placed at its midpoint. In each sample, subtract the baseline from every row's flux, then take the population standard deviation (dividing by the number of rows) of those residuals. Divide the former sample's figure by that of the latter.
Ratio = 1.0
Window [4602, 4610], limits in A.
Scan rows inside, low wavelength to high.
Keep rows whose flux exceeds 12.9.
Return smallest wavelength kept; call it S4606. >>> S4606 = 4602.80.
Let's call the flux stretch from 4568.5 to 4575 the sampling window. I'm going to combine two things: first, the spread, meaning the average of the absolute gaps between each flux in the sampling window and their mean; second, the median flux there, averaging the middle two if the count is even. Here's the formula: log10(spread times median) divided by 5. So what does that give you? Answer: -0.10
